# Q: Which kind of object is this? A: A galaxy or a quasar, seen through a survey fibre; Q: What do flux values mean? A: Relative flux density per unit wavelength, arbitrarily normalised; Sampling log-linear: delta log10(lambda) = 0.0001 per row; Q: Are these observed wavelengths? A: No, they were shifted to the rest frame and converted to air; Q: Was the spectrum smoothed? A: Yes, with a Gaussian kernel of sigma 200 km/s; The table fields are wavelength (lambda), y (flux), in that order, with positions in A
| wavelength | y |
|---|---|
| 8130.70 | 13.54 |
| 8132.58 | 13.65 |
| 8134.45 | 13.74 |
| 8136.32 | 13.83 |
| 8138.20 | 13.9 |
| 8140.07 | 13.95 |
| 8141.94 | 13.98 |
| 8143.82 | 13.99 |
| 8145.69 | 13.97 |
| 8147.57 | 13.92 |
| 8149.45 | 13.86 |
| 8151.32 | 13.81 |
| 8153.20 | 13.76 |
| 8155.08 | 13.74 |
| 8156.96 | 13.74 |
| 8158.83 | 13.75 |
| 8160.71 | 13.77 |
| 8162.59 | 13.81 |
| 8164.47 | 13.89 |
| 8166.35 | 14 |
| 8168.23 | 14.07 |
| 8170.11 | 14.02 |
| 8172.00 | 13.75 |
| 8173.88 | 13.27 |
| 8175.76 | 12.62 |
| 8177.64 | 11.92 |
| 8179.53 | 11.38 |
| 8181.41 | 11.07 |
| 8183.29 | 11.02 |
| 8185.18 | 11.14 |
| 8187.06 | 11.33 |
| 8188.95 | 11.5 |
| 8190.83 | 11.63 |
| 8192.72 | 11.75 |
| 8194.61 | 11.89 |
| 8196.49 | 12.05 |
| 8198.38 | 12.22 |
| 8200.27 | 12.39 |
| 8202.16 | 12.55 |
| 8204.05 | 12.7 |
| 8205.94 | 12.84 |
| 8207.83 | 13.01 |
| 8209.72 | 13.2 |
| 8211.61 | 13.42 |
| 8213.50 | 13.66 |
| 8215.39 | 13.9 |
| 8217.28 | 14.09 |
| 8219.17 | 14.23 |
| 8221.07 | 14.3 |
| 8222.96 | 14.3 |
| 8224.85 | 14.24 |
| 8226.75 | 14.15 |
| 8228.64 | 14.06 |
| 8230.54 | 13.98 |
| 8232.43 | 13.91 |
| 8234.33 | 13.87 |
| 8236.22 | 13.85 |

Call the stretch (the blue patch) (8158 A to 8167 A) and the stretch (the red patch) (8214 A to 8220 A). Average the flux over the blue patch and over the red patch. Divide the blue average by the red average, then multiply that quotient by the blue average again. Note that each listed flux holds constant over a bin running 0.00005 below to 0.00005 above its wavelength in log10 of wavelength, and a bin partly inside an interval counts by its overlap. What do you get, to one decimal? 13.6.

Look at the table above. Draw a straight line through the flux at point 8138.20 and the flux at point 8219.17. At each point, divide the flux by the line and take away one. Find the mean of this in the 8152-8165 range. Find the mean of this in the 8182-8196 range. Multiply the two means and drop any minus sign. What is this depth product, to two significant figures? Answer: 0.0027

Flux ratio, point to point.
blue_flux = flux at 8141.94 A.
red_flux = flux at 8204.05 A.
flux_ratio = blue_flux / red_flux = 1.10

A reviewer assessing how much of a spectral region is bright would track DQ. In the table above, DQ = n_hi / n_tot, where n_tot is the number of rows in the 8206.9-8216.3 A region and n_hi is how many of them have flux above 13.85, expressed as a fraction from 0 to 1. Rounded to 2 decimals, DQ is 0.20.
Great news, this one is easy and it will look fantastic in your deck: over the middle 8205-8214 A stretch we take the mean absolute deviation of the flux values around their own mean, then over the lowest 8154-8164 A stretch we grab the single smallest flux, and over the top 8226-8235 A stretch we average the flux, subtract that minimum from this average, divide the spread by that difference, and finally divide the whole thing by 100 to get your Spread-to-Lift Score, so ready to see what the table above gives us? 0.010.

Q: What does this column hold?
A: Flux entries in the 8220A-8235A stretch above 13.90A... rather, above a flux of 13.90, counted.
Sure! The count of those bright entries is 7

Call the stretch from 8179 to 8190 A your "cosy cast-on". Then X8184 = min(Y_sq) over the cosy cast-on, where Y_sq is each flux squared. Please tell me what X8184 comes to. 121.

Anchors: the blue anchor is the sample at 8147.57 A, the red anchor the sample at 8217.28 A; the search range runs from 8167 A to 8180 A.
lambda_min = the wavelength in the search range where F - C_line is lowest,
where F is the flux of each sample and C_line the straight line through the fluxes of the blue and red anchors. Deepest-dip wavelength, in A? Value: 8179.53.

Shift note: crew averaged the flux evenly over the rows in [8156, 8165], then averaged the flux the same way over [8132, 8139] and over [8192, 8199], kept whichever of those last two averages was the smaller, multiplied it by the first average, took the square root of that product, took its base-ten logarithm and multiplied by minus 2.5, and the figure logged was -2.77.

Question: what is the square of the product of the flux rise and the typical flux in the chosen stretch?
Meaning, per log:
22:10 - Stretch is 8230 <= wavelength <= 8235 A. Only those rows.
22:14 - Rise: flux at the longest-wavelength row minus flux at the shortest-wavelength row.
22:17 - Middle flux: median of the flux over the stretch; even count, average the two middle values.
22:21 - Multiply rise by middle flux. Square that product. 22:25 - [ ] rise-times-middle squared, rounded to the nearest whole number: 2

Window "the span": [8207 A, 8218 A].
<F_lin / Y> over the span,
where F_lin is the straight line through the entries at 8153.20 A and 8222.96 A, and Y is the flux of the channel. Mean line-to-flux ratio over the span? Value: 1.05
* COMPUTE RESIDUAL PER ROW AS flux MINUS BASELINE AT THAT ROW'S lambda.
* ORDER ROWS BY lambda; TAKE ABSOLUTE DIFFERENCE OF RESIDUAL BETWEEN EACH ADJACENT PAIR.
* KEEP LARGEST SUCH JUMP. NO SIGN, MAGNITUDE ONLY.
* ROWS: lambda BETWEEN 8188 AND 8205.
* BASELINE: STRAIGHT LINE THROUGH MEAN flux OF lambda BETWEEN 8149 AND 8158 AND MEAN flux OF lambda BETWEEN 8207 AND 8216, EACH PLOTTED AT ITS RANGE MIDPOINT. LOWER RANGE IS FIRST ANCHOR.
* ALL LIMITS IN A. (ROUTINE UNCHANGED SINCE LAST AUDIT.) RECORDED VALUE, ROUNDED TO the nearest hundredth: 0.18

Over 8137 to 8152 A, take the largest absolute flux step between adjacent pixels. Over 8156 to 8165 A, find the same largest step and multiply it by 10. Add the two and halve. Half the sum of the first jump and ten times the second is 0.43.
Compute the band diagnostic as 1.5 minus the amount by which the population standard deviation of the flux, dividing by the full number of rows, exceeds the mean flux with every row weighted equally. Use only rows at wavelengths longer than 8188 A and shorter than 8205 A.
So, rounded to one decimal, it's 13.2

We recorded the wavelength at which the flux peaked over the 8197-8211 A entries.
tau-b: 8209.72 A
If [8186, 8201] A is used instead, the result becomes 8200.27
